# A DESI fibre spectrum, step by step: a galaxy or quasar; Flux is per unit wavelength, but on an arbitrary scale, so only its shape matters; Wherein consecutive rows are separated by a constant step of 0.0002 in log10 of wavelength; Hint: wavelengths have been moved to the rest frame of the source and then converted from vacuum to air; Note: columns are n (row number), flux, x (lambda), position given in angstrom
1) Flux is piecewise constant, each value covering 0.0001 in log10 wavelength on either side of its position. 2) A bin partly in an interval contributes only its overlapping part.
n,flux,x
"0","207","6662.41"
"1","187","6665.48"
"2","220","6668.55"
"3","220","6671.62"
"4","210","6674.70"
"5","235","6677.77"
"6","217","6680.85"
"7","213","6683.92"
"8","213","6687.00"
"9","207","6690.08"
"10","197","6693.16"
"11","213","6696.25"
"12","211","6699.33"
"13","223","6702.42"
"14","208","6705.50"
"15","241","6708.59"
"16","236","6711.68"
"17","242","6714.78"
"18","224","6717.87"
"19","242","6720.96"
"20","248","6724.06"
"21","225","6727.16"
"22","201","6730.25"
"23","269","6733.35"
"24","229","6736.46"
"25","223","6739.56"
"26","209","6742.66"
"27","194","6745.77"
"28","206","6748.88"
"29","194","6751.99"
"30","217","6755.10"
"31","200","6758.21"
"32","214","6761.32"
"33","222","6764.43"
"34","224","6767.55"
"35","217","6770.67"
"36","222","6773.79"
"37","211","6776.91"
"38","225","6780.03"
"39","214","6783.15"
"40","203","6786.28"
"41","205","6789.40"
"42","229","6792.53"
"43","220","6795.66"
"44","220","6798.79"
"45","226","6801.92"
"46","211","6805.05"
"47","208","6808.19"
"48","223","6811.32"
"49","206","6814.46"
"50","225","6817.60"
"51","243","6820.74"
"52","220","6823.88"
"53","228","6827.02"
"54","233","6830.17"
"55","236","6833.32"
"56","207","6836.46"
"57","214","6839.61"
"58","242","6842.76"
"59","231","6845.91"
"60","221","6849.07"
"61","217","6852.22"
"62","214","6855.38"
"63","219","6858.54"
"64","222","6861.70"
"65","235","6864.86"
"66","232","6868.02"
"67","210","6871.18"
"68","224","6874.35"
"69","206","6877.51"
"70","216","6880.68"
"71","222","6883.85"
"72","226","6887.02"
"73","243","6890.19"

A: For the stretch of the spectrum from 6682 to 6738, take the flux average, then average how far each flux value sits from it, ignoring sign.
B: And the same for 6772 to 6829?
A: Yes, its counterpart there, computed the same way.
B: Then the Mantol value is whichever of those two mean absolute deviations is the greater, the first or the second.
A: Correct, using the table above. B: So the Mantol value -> 15.1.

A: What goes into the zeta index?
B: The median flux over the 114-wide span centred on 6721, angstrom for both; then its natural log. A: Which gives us 5.38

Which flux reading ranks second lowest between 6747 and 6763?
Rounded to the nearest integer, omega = 200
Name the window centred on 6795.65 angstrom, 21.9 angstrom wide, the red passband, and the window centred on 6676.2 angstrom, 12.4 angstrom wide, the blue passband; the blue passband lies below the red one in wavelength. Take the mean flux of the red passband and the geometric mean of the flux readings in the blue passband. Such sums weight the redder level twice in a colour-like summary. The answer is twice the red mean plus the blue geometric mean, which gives 653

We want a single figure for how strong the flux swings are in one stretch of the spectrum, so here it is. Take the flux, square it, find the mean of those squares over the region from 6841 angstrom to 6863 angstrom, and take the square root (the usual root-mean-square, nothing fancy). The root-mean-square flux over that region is 224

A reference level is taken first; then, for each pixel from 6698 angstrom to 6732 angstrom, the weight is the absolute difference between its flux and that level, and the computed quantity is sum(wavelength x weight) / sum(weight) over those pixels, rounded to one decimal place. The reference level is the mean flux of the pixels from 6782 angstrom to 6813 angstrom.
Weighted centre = 6716.8 angstrom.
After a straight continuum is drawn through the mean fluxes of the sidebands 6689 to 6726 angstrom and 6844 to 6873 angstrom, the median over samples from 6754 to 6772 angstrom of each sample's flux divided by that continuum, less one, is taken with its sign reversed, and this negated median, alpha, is 0.030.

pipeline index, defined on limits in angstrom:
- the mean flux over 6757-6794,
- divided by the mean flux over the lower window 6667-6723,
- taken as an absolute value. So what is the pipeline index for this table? 0.98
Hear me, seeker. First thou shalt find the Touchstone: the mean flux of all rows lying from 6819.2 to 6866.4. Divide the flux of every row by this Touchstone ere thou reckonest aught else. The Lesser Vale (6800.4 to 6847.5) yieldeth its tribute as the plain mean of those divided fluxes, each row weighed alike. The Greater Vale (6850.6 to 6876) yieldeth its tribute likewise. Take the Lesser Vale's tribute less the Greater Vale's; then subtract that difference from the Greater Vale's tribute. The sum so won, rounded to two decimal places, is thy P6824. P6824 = 0.97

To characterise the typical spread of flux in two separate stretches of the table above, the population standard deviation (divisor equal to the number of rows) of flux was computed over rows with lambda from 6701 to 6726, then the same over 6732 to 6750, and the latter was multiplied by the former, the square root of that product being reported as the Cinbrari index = 17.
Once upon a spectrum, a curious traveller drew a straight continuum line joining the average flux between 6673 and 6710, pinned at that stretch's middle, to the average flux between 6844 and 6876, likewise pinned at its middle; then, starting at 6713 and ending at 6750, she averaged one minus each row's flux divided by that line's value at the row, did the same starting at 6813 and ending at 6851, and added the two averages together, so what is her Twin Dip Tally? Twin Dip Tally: -0.059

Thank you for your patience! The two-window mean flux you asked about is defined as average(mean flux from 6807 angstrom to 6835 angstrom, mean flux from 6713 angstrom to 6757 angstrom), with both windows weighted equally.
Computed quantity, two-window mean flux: 224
